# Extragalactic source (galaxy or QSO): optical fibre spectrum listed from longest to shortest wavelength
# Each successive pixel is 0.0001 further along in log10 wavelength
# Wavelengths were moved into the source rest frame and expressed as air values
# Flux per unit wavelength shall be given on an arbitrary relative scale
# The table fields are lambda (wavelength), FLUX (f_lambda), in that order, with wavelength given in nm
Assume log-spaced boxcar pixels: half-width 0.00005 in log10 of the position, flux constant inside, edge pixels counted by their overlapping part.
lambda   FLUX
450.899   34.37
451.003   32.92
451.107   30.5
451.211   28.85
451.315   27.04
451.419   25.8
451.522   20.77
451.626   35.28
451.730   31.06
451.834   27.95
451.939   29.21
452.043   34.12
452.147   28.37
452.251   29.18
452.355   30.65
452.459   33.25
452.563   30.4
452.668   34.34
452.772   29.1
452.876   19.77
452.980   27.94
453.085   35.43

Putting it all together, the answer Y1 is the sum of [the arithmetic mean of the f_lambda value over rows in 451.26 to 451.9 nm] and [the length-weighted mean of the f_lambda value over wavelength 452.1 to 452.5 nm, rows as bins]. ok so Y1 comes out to 58.3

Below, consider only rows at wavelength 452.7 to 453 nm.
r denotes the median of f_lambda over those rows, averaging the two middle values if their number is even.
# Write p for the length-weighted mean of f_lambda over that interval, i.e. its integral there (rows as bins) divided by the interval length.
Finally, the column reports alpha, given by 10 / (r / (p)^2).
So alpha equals 242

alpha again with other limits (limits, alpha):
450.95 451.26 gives 310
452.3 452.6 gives 324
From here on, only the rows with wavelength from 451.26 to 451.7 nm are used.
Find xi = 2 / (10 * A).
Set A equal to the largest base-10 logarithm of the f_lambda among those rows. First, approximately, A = 1.55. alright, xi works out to 0.129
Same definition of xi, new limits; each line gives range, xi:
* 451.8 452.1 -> 0.130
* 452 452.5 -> 0.130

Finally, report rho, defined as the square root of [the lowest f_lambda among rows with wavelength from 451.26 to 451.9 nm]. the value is 4.56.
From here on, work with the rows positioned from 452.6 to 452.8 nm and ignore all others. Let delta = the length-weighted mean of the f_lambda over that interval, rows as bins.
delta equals 31.9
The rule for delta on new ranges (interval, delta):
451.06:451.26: 29.6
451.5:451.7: 29.4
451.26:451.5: 25.8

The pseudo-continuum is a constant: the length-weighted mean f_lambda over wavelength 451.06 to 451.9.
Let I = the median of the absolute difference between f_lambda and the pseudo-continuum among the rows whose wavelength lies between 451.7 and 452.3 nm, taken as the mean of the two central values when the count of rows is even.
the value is 0.8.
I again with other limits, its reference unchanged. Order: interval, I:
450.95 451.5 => 2.1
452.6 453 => 3.3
